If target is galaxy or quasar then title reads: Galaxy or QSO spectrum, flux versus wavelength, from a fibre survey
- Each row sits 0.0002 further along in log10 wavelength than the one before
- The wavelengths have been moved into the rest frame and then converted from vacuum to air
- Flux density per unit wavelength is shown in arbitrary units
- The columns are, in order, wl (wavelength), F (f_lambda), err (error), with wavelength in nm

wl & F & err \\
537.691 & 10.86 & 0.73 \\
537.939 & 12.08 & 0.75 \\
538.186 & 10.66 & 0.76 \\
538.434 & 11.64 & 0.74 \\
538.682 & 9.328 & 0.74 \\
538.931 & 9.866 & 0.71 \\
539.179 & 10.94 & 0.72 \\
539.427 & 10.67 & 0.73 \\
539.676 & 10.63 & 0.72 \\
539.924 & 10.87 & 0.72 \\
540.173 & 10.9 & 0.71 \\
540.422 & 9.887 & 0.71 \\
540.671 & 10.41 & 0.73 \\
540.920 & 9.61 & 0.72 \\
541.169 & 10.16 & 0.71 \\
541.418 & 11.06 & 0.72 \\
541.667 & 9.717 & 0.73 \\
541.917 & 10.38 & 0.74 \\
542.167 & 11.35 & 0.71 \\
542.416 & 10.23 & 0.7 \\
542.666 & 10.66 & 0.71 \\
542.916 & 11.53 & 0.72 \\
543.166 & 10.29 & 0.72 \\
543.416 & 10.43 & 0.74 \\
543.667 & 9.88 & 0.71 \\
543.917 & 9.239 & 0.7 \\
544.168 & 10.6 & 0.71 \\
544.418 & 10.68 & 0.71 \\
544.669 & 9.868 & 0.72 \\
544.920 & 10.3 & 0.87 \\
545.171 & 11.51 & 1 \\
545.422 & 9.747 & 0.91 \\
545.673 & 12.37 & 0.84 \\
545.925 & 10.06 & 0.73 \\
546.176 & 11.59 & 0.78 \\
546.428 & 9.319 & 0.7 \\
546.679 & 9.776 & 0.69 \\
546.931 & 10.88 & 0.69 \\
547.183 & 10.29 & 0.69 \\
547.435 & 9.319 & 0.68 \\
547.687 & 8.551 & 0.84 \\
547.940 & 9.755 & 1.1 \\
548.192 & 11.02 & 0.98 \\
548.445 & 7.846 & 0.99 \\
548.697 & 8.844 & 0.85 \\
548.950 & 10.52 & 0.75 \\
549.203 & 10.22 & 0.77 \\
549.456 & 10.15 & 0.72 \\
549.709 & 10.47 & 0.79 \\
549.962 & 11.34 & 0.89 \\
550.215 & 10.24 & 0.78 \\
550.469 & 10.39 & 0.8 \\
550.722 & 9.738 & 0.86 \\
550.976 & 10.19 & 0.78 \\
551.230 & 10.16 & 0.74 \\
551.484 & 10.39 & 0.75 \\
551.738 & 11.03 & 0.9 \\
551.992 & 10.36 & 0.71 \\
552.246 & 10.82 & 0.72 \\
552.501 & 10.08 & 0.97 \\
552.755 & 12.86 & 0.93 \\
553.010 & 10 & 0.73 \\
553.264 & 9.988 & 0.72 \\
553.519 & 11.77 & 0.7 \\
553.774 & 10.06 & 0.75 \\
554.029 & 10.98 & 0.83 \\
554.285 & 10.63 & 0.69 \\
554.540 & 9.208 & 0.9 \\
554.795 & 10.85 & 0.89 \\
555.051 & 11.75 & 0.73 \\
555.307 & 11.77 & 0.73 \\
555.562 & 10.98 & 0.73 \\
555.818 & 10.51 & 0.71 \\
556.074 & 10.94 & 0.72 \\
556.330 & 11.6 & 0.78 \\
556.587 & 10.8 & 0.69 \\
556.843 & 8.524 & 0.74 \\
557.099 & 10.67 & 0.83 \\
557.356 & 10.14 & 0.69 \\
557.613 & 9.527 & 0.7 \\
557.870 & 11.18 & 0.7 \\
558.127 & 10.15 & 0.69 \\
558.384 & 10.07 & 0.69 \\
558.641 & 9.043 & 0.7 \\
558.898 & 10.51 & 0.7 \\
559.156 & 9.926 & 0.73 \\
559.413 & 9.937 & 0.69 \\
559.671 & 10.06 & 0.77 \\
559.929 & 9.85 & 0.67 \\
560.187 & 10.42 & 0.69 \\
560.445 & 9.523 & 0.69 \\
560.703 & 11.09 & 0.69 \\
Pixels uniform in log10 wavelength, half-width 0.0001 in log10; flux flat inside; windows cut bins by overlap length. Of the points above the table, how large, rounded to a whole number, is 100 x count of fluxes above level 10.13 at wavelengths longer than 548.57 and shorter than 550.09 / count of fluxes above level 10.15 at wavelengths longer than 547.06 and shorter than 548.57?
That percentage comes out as 250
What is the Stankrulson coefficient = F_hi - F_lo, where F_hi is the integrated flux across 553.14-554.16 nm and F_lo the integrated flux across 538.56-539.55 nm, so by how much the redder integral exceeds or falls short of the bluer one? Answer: 0.8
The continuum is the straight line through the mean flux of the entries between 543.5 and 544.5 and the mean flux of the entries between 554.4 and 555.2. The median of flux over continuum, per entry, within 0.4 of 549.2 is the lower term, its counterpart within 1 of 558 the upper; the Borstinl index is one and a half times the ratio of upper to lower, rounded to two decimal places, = 1.43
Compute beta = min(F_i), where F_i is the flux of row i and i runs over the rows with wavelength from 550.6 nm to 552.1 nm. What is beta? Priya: 9.738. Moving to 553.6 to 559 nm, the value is 8.524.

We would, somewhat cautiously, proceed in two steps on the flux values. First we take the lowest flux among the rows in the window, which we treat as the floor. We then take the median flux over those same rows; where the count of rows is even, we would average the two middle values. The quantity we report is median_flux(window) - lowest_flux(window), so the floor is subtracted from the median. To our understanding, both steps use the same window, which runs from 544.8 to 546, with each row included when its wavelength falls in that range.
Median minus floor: 0.55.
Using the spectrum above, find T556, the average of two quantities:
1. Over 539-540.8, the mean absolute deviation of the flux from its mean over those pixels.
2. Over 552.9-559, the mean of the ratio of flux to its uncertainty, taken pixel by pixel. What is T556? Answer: 7.27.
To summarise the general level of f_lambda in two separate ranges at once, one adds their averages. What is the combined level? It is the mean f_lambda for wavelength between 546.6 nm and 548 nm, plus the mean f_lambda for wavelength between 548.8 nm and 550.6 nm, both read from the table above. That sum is 20.2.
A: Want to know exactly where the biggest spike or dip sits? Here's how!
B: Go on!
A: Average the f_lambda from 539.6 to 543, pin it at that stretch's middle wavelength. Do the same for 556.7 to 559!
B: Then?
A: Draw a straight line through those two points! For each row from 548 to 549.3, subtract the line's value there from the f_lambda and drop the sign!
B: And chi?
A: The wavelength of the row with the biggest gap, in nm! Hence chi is 548.445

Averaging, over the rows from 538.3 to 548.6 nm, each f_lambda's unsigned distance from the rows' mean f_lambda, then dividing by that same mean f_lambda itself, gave 0.065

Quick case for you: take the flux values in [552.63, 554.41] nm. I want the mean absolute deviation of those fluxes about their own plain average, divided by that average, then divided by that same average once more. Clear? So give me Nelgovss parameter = 0.0070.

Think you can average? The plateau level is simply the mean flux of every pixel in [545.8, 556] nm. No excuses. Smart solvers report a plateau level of 10.37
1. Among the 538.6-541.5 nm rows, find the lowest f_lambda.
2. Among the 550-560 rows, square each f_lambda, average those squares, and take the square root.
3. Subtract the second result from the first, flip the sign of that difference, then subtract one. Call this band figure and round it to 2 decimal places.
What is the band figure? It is 0.16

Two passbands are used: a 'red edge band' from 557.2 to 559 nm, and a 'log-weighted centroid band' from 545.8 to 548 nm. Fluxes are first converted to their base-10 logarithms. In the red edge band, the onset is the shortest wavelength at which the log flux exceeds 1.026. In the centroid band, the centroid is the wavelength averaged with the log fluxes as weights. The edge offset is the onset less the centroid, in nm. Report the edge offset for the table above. 10.95 nm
